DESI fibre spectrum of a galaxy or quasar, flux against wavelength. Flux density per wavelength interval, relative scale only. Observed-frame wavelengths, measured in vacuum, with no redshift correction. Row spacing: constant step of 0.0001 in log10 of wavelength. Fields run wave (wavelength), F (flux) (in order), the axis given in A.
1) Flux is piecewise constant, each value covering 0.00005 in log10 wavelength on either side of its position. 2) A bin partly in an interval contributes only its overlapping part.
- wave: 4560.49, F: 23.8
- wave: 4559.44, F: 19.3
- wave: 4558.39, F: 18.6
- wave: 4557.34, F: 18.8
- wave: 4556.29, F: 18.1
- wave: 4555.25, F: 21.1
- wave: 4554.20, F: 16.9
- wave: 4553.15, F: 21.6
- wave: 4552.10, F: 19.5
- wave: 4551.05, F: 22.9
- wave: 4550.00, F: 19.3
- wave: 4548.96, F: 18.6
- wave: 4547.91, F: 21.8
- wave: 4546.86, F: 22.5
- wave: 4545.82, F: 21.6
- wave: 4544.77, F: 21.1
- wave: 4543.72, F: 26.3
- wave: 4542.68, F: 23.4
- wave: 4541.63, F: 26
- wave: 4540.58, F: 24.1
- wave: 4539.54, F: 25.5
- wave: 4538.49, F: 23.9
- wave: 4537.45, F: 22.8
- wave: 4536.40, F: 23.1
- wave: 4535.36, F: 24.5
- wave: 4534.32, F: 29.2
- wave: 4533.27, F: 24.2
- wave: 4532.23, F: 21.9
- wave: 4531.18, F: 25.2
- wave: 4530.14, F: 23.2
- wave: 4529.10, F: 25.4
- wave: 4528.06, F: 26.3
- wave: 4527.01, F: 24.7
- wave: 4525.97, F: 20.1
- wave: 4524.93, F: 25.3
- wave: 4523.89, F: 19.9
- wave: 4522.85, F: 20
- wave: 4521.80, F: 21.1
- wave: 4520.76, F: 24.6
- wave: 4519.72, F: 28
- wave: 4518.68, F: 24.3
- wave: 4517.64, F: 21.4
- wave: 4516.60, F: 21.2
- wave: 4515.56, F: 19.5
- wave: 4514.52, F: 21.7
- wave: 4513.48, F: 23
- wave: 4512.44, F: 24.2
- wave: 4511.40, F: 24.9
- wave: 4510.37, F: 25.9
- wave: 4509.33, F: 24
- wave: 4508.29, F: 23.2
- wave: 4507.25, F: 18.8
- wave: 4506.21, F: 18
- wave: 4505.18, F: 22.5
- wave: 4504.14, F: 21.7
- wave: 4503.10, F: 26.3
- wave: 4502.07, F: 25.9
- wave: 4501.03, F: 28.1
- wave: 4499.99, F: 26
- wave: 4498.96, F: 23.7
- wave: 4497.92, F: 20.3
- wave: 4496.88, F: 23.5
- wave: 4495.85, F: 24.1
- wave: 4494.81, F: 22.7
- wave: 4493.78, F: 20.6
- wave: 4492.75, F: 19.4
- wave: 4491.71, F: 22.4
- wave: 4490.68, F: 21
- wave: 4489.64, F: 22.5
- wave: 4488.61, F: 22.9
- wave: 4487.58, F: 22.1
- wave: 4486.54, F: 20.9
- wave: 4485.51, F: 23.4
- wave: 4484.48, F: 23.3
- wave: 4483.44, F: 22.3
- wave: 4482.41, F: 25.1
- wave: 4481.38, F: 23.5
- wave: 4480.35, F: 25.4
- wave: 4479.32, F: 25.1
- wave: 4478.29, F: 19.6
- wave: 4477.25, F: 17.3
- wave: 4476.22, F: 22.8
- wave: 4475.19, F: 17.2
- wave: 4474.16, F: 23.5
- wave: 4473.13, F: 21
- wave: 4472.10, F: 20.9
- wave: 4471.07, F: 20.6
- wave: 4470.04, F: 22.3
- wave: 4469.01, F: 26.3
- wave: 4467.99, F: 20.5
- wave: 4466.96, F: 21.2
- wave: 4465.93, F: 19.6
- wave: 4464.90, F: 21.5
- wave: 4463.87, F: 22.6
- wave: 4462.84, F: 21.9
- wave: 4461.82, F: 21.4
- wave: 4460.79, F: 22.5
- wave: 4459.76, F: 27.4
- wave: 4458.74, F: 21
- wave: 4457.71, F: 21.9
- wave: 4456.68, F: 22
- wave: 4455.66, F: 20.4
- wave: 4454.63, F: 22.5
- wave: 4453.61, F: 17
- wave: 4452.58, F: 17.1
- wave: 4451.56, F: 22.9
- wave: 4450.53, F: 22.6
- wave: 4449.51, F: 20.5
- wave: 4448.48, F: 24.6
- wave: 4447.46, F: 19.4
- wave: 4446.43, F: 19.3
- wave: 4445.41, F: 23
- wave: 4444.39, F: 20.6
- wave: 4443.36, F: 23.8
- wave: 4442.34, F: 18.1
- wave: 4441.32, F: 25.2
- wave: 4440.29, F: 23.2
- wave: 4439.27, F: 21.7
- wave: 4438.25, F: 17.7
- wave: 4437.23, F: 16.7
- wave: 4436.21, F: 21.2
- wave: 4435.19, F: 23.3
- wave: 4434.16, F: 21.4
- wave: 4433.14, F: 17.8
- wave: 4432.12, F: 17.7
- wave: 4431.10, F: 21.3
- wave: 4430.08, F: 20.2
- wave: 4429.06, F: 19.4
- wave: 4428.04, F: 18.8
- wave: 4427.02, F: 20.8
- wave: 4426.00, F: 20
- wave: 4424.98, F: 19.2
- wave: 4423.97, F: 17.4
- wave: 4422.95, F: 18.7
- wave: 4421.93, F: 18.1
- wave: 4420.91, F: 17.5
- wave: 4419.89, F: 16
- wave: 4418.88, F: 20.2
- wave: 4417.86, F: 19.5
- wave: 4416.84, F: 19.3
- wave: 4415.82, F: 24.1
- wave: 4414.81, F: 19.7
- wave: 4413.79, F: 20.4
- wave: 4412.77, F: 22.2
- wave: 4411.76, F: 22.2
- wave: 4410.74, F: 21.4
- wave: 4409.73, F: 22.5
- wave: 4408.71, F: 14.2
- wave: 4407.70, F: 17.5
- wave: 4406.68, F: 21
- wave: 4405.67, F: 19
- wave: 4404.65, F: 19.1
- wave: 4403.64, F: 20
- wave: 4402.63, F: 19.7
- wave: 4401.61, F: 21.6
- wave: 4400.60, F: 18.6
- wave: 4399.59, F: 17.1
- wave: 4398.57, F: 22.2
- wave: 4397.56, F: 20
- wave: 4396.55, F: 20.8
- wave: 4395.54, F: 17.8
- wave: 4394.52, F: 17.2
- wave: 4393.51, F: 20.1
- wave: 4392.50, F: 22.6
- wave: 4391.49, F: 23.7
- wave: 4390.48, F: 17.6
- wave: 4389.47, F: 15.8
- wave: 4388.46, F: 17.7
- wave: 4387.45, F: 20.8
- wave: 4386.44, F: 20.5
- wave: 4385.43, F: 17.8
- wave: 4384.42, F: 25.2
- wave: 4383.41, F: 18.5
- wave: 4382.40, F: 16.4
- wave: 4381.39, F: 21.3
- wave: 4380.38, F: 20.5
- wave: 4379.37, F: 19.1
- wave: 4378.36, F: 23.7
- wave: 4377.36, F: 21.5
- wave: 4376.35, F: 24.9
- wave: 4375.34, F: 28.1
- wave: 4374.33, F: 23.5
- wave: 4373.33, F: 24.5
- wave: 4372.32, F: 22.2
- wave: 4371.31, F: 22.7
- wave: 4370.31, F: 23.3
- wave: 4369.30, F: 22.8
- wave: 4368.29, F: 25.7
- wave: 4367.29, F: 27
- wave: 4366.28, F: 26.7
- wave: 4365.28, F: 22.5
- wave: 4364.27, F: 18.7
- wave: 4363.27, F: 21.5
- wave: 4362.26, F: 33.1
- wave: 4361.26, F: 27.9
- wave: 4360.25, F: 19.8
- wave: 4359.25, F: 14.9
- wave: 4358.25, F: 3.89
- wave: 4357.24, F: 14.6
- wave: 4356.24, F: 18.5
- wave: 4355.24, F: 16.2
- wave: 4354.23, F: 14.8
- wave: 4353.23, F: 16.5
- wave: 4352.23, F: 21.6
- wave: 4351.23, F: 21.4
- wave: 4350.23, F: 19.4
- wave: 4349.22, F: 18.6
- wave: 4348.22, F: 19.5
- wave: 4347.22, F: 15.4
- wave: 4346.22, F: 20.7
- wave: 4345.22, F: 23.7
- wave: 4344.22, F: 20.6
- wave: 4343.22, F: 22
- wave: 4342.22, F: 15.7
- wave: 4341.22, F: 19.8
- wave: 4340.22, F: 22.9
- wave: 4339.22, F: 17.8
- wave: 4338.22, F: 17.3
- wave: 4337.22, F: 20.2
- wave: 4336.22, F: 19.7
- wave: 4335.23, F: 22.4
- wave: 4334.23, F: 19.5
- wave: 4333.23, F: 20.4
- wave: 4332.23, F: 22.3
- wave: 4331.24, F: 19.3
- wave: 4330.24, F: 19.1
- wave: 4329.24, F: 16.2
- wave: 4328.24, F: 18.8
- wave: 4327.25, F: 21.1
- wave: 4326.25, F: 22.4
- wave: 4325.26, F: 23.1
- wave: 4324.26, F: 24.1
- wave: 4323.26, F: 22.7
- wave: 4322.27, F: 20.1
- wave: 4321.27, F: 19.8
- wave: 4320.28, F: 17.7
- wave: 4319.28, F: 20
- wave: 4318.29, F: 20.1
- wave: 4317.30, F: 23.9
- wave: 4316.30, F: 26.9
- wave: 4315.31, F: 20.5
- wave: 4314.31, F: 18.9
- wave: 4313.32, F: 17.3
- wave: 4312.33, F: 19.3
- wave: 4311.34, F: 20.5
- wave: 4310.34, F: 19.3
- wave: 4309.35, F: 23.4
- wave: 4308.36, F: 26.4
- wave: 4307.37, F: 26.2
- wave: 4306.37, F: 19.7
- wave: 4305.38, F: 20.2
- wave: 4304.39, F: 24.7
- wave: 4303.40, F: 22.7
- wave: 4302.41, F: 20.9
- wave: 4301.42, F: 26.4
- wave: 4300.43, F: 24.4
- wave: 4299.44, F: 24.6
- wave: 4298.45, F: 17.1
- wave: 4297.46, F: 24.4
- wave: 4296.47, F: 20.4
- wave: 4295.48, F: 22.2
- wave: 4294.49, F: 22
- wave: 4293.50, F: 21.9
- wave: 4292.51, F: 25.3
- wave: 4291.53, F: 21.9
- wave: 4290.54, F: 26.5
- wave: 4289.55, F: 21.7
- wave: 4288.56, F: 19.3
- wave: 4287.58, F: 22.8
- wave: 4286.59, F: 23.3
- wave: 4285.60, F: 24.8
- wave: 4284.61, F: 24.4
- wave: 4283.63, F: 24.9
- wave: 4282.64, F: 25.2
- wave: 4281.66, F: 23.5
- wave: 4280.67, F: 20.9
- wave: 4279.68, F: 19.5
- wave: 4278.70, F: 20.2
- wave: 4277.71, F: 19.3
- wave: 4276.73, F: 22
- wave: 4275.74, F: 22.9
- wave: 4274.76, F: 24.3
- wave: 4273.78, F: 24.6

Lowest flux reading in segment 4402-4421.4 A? 14.2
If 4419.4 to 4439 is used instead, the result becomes 16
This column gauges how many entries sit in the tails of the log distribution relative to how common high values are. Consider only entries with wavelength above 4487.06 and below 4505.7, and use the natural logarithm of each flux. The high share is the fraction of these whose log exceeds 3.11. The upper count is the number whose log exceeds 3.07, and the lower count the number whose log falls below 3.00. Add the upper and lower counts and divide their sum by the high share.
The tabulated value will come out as 25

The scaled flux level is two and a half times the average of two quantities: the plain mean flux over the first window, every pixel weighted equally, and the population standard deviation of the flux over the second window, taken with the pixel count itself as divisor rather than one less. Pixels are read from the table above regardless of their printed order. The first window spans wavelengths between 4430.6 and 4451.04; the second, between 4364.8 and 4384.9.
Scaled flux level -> 29.8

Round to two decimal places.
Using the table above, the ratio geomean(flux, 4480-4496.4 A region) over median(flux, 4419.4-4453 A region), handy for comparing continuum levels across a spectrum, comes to 1.13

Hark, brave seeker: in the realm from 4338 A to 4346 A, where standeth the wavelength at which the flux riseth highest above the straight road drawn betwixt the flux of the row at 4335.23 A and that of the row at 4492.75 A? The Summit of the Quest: 4345.22 A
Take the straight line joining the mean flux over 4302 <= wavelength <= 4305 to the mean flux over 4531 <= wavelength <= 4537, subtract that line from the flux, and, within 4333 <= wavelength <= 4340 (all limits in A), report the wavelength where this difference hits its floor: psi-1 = 4338.22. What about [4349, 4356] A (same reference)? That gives 4354.23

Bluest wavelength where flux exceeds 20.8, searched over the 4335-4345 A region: 4335.23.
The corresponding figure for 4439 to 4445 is 4439.27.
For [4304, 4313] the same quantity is 4304.39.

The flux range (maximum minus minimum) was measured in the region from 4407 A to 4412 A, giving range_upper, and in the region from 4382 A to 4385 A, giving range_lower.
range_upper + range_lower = 17.1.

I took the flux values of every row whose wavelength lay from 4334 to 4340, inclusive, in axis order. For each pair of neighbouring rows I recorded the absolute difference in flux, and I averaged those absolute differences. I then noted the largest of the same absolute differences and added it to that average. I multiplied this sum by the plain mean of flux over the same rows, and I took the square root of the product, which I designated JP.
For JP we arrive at 9.7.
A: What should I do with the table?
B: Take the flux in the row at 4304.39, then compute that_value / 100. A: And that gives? 0.247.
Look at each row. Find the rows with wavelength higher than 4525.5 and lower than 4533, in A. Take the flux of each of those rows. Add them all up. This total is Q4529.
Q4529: 167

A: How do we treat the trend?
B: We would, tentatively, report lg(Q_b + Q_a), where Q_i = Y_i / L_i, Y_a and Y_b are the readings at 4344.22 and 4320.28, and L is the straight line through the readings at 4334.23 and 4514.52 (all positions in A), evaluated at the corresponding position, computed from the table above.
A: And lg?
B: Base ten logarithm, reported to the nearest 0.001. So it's 0.293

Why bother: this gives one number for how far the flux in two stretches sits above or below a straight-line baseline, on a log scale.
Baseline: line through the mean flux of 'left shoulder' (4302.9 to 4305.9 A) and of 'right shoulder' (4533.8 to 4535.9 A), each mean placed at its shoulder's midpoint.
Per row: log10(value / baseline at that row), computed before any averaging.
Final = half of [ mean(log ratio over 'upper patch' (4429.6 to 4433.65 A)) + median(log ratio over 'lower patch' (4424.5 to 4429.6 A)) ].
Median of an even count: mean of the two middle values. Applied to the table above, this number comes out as -0.11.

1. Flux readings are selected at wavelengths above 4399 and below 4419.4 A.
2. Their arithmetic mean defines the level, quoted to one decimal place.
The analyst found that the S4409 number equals 20.0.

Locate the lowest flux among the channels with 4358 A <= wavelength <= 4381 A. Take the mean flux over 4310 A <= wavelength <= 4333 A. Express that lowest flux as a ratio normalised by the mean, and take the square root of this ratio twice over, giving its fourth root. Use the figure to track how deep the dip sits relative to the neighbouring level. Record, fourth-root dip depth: 0.659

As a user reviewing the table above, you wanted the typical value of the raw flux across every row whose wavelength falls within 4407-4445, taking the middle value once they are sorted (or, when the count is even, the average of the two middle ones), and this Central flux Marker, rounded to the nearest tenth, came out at 20.0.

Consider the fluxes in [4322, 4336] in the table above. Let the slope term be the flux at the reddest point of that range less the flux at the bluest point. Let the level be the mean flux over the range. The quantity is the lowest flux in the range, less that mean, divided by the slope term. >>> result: -2.0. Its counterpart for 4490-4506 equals -2.5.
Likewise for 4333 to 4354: 1.1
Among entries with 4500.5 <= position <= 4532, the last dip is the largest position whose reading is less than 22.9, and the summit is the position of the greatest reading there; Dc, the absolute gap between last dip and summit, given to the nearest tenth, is 24.9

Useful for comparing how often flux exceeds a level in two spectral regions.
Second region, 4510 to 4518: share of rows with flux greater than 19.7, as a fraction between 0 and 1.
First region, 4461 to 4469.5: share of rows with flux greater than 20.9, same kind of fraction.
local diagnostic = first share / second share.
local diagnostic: 0.86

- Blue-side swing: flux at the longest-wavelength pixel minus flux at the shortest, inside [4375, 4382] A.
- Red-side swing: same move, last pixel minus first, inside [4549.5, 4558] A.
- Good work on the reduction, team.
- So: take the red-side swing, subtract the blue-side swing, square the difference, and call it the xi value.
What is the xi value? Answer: 40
